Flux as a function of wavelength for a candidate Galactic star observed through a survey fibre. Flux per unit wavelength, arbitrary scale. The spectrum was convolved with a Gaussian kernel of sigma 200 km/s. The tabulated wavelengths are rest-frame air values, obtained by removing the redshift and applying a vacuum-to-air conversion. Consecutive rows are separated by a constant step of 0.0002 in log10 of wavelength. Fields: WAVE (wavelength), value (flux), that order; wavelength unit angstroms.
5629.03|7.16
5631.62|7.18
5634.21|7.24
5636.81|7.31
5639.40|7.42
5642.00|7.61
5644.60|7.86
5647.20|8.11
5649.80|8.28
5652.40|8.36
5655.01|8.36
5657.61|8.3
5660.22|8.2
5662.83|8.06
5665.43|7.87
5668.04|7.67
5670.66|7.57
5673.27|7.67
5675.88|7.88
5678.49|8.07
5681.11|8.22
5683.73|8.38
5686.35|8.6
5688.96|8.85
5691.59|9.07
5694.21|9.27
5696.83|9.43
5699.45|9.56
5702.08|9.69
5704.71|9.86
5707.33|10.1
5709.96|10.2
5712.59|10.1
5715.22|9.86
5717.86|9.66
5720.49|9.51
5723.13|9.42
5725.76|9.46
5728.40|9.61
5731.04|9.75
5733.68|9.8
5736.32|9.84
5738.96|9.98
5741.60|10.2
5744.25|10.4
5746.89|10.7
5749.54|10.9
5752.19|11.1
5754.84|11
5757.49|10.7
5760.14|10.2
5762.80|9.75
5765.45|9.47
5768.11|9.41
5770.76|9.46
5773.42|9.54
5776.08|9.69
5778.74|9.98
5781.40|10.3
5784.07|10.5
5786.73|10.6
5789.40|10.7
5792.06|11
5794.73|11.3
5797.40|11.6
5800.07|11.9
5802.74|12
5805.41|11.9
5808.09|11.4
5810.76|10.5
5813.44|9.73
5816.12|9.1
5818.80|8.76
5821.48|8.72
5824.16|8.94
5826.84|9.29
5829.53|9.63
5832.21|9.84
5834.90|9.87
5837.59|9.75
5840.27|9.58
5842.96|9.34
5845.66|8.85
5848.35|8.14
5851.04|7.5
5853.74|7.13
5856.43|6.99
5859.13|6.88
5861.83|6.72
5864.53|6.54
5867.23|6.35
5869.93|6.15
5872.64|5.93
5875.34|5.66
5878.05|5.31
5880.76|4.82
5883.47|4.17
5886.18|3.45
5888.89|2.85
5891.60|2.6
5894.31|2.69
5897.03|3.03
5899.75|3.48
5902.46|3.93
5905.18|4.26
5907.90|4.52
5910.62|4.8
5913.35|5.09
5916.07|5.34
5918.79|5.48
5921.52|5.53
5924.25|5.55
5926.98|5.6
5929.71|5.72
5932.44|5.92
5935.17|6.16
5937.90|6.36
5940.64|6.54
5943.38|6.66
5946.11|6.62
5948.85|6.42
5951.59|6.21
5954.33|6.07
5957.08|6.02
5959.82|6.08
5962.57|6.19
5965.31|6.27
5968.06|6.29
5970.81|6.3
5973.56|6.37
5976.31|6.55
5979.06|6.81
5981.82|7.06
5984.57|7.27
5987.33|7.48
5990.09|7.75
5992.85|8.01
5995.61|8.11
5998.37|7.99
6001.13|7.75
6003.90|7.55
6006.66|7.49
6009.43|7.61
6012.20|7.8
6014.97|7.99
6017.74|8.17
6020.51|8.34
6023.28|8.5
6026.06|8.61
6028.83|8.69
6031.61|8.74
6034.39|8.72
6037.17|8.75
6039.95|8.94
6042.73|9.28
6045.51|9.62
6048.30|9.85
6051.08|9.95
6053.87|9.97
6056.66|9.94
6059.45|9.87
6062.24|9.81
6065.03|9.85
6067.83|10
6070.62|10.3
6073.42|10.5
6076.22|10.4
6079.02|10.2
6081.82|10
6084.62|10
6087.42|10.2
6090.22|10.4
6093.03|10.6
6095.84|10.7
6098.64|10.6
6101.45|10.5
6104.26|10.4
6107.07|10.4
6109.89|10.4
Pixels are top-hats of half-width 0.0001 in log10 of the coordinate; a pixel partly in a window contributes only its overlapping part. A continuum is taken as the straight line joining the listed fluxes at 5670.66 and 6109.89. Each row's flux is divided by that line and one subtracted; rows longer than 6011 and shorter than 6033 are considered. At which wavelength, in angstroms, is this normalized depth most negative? 6012.20 angstroms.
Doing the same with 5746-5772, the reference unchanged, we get 5768.11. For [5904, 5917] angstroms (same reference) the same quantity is 5905.18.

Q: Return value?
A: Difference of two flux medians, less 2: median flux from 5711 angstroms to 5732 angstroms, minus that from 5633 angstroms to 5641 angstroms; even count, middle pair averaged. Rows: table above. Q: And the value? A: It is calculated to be 0.3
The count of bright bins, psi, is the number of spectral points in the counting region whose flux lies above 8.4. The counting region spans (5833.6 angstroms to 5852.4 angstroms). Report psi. 5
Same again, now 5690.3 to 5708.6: 7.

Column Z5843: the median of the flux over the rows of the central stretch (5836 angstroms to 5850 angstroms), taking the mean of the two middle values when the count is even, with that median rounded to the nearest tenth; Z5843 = 9.3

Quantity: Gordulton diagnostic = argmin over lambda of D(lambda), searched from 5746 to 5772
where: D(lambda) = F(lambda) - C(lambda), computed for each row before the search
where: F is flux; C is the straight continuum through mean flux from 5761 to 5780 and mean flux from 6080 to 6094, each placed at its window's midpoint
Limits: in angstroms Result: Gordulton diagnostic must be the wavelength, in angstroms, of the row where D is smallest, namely 5768.11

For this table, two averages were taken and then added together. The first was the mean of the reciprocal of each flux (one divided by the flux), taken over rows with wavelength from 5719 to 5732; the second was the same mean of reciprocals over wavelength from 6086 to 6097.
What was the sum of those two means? 0.20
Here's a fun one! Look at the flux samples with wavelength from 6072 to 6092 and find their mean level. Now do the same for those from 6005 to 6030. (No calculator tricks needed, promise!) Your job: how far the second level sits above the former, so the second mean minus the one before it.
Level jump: -2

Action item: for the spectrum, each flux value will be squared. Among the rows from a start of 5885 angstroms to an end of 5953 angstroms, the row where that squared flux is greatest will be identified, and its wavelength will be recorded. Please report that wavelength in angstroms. 5943.38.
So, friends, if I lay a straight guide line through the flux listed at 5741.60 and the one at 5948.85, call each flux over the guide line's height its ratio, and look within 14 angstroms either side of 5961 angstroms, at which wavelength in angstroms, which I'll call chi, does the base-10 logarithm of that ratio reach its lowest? 5957.08 angstroms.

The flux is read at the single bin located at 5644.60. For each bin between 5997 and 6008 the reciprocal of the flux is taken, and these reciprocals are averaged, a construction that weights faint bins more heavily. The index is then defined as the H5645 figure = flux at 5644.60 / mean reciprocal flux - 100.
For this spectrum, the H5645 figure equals -40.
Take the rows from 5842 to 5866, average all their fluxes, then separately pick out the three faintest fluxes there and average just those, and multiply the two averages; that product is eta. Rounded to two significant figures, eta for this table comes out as 51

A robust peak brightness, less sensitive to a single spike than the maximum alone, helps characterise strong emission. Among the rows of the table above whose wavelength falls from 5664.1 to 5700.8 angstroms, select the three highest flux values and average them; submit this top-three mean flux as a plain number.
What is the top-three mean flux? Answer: 9.4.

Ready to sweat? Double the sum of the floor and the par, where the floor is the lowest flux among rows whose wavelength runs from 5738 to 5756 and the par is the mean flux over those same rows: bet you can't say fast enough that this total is 41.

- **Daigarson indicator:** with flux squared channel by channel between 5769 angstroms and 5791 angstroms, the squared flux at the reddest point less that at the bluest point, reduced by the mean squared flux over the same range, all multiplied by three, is -231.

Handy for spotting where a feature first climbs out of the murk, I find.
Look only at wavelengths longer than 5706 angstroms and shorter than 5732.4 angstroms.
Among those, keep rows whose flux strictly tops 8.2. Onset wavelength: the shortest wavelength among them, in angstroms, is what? 5707.33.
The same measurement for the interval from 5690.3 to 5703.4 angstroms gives 5691.59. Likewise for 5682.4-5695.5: 5683.73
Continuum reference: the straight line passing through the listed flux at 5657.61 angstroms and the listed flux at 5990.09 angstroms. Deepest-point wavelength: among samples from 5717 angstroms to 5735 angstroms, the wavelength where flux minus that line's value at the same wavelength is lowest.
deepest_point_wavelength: 5723.13 angstroms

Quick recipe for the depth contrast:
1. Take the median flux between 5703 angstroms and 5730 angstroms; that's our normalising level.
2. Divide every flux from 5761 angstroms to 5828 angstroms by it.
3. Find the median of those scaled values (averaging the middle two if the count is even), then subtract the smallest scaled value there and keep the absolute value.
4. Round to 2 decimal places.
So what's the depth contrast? 0.13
